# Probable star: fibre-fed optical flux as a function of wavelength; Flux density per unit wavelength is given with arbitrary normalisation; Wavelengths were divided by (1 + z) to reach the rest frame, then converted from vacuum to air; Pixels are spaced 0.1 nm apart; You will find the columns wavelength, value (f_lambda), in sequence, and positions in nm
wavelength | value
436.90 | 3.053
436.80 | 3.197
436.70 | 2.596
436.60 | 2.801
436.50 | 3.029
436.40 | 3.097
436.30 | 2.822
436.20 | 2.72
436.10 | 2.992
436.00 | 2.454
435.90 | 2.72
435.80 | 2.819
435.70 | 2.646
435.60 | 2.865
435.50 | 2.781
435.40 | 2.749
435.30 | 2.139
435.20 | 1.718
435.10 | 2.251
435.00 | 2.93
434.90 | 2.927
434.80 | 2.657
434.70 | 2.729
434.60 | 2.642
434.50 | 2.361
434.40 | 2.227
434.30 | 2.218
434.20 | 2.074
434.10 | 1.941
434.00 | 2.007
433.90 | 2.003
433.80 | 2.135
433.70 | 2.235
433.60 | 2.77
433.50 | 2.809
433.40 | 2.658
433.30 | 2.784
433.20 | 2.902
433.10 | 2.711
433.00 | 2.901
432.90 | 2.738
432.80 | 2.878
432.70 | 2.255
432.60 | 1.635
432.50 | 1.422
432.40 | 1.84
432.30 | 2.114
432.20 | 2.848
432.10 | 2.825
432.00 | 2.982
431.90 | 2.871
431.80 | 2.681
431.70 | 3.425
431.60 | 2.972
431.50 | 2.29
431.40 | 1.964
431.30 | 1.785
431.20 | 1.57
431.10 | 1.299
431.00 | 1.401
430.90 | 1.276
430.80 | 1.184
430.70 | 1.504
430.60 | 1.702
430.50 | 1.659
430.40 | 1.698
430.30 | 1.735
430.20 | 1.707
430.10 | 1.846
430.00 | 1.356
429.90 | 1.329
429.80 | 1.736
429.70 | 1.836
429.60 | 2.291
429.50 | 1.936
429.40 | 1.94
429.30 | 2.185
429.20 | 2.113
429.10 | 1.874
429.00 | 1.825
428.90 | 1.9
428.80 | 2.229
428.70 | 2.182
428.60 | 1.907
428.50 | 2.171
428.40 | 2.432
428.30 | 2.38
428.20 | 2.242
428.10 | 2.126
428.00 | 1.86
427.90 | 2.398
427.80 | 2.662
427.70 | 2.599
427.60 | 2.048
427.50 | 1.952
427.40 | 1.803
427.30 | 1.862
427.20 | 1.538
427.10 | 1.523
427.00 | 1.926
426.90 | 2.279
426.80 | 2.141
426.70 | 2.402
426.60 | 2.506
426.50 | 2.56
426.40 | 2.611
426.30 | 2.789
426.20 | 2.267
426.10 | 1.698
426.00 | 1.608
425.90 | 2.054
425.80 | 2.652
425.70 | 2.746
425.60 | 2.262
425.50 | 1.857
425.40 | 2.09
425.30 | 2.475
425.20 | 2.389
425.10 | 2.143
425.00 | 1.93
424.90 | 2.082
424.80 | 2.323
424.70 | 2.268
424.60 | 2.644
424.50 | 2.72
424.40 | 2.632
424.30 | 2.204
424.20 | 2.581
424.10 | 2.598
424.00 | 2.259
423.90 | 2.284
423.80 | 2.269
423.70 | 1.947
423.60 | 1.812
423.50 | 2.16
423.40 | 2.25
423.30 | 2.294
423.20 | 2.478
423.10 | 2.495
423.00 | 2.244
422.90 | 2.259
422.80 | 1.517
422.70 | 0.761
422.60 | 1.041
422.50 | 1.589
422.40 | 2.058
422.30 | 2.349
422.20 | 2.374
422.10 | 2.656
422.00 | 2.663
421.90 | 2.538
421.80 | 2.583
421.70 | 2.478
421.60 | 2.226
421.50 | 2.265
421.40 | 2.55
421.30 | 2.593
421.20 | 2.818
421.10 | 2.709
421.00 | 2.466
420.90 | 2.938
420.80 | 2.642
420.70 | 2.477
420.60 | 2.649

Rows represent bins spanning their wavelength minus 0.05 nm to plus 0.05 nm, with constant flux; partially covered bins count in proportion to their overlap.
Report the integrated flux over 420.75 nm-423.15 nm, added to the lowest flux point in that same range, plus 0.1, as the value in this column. 6.3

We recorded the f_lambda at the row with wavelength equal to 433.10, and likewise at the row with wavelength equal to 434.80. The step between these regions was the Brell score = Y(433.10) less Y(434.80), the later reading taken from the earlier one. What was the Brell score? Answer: 0.1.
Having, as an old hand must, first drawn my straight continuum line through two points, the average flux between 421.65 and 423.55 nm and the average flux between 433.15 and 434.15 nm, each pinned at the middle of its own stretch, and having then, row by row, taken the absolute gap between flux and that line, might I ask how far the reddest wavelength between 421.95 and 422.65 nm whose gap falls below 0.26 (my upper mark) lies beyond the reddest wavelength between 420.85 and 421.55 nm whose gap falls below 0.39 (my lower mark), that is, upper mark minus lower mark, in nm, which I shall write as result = 0.90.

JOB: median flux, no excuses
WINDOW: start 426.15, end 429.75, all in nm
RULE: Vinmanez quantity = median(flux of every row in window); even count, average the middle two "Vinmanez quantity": 2.16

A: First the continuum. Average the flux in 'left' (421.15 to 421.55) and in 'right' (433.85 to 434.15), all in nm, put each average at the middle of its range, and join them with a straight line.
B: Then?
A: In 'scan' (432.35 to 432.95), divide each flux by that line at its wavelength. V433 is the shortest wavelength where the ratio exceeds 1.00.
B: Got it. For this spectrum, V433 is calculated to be 432.70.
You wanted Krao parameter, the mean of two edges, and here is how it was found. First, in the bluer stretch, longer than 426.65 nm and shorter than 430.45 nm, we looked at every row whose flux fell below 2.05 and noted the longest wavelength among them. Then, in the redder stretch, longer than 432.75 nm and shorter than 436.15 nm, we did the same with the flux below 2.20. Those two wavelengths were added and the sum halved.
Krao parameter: 432.85 nm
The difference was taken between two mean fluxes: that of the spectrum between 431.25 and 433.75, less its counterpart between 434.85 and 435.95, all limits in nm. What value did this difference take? -0.06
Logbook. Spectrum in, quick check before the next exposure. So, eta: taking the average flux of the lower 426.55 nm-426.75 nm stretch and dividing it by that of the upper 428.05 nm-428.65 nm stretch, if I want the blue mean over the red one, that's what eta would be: 1.1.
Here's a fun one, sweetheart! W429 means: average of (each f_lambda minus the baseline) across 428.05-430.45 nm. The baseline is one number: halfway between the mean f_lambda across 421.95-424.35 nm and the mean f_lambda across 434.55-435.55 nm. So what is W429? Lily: -0.38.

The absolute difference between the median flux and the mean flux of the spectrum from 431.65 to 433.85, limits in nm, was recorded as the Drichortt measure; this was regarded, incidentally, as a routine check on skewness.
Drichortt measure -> 0.19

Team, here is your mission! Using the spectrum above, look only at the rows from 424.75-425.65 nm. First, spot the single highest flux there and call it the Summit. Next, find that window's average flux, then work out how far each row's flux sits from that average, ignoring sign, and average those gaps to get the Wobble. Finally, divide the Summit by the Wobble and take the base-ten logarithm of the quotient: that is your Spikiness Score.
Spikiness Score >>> 1.17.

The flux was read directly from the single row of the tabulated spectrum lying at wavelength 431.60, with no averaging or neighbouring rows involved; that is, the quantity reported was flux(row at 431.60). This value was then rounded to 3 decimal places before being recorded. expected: 2.972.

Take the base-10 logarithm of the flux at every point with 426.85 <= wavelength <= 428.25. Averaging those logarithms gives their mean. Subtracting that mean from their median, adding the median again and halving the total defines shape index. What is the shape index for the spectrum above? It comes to 0.147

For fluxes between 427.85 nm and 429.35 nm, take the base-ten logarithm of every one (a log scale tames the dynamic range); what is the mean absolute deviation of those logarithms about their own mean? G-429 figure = 0.035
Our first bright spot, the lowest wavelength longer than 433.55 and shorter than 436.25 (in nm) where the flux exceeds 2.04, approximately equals 433.60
